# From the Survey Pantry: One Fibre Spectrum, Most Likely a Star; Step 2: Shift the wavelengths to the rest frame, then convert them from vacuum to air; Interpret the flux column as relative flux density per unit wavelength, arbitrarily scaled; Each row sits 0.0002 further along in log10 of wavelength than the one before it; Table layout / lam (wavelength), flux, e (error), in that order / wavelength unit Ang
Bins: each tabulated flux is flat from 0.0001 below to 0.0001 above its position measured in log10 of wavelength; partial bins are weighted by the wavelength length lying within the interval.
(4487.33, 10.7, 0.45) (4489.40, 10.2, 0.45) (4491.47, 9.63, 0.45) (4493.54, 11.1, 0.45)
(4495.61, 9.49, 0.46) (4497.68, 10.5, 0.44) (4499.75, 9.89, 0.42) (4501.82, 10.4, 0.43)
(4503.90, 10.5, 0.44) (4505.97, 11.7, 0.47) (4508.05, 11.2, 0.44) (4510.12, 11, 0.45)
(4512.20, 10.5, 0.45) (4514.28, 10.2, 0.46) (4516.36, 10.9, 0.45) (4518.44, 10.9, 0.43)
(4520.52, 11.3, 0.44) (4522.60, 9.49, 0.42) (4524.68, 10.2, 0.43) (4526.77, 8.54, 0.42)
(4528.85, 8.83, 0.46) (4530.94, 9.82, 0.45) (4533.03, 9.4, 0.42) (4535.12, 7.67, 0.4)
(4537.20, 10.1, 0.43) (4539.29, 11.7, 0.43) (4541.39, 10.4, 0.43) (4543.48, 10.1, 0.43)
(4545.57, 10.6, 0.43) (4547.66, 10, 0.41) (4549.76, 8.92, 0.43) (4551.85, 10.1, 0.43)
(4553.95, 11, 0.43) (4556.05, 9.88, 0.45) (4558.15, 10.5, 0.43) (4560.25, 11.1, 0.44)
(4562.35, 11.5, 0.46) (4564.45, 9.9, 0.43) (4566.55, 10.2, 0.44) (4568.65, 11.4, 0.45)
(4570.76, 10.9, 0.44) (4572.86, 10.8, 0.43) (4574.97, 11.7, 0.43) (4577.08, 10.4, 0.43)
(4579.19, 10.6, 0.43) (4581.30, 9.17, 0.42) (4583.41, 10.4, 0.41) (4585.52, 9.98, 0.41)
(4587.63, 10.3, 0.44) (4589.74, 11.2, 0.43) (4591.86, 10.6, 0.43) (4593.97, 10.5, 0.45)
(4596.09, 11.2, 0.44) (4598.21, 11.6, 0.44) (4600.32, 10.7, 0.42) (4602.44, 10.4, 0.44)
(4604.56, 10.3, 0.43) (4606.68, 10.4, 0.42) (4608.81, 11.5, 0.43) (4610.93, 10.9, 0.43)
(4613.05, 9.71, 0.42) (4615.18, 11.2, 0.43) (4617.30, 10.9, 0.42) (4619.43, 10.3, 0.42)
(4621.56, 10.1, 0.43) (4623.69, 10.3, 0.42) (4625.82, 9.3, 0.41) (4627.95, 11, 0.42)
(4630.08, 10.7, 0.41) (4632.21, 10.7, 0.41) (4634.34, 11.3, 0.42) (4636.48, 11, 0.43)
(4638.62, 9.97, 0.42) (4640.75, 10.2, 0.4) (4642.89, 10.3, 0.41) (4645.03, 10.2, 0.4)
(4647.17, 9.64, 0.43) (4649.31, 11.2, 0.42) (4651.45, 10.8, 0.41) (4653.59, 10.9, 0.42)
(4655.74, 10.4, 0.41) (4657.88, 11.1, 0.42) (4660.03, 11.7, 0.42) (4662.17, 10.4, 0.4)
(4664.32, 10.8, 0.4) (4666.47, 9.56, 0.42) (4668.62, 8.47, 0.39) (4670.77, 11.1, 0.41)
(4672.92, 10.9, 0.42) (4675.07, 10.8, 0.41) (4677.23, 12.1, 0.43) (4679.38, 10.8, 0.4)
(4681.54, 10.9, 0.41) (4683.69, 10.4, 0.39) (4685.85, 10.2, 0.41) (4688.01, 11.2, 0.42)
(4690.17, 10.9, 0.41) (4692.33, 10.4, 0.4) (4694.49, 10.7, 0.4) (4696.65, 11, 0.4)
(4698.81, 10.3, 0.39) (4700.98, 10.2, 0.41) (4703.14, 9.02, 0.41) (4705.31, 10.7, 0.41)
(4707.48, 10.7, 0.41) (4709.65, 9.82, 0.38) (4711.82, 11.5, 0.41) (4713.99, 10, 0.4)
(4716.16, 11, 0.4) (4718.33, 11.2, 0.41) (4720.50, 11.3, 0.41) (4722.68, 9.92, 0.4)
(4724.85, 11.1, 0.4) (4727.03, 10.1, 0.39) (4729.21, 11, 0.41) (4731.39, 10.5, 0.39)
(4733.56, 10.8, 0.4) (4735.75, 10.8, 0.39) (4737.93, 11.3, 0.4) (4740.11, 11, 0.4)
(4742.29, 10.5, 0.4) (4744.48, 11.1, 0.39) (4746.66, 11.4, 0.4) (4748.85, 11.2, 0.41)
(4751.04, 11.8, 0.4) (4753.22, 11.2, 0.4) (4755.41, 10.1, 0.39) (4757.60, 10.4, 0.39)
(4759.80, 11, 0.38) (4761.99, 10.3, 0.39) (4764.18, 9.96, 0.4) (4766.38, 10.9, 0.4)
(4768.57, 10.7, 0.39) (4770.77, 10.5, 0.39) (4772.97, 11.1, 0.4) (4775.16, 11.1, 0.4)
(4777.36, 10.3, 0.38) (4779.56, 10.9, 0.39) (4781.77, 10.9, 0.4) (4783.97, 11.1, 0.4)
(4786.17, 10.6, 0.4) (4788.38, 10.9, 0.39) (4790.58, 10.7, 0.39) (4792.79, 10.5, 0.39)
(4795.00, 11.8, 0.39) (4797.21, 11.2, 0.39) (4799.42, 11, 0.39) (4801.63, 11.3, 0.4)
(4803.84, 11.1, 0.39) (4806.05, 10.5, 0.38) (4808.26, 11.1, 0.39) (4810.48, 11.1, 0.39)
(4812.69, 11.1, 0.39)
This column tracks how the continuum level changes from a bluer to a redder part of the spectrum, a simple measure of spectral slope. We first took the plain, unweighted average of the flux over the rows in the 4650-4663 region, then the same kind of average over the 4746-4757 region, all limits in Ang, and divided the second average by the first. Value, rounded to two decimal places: 1.02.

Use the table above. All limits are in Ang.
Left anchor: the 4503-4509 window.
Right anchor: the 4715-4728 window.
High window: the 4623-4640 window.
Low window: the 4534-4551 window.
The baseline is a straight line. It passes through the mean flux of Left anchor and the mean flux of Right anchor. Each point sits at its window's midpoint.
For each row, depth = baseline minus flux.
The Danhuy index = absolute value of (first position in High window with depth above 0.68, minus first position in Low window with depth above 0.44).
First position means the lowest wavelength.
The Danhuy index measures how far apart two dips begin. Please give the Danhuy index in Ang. 90.7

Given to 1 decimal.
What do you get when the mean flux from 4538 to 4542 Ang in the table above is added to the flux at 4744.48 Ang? 22.1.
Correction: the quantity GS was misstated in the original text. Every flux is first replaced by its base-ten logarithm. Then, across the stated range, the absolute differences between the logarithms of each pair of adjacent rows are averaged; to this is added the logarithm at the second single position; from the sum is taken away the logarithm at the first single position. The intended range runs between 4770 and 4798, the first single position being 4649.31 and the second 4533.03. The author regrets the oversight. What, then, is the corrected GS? -0.059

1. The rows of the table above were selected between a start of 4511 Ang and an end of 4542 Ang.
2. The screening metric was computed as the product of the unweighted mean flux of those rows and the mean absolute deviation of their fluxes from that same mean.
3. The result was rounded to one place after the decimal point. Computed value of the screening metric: 8.3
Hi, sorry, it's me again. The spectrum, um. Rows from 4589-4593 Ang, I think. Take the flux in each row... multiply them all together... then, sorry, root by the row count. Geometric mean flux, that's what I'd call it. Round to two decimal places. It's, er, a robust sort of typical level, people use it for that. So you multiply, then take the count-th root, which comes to 10.90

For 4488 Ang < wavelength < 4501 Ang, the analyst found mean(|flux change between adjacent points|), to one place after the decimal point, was 1.1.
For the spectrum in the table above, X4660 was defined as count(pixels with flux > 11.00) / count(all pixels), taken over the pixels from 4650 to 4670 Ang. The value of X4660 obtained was 0.2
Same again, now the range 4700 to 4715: 0.1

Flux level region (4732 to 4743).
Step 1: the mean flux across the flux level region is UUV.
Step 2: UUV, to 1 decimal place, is 10.9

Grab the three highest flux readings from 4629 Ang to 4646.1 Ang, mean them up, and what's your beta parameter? 11.0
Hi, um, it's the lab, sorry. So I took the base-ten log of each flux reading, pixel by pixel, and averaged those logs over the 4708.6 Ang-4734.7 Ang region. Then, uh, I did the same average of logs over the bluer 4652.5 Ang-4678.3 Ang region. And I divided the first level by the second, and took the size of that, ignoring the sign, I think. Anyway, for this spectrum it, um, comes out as 1.00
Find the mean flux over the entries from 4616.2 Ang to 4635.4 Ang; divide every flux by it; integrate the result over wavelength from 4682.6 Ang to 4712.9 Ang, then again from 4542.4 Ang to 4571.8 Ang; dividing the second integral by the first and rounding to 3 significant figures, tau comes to 0.964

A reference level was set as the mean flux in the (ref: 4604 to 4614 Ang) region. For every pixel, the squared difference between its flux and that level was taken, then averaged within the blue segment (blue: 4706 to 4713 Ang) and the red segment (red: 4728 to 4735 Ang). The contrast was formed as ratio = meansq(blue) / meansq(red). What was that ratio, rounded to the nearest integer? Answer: 6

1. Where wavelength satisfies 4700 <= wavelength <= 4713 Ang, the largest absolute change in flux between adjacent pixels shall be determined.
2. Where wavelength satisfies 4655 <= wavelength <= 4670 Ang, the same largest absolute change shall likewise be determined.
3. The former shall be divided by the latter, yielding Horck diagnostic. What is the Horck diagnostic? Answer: 1.29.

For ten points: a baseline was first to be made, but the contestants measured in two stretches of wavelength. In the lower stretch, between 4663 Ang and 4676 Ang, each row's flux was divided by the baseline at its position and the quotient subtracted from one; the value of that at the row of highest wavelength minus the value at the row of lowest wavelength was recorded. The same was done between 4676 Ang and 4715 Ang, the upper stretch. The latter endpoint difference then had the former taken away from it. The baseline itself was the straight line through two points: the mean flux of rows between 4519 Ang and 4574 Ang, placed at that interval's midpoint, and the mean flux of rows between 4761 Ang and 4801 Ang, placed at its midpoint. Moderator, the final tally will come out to 0.21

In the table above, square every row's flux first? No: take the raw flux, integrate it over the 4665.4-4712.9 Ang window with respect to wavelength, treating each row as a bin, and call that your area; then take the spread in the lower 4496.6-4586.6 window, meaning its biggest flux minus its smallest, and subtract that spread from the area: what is 496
